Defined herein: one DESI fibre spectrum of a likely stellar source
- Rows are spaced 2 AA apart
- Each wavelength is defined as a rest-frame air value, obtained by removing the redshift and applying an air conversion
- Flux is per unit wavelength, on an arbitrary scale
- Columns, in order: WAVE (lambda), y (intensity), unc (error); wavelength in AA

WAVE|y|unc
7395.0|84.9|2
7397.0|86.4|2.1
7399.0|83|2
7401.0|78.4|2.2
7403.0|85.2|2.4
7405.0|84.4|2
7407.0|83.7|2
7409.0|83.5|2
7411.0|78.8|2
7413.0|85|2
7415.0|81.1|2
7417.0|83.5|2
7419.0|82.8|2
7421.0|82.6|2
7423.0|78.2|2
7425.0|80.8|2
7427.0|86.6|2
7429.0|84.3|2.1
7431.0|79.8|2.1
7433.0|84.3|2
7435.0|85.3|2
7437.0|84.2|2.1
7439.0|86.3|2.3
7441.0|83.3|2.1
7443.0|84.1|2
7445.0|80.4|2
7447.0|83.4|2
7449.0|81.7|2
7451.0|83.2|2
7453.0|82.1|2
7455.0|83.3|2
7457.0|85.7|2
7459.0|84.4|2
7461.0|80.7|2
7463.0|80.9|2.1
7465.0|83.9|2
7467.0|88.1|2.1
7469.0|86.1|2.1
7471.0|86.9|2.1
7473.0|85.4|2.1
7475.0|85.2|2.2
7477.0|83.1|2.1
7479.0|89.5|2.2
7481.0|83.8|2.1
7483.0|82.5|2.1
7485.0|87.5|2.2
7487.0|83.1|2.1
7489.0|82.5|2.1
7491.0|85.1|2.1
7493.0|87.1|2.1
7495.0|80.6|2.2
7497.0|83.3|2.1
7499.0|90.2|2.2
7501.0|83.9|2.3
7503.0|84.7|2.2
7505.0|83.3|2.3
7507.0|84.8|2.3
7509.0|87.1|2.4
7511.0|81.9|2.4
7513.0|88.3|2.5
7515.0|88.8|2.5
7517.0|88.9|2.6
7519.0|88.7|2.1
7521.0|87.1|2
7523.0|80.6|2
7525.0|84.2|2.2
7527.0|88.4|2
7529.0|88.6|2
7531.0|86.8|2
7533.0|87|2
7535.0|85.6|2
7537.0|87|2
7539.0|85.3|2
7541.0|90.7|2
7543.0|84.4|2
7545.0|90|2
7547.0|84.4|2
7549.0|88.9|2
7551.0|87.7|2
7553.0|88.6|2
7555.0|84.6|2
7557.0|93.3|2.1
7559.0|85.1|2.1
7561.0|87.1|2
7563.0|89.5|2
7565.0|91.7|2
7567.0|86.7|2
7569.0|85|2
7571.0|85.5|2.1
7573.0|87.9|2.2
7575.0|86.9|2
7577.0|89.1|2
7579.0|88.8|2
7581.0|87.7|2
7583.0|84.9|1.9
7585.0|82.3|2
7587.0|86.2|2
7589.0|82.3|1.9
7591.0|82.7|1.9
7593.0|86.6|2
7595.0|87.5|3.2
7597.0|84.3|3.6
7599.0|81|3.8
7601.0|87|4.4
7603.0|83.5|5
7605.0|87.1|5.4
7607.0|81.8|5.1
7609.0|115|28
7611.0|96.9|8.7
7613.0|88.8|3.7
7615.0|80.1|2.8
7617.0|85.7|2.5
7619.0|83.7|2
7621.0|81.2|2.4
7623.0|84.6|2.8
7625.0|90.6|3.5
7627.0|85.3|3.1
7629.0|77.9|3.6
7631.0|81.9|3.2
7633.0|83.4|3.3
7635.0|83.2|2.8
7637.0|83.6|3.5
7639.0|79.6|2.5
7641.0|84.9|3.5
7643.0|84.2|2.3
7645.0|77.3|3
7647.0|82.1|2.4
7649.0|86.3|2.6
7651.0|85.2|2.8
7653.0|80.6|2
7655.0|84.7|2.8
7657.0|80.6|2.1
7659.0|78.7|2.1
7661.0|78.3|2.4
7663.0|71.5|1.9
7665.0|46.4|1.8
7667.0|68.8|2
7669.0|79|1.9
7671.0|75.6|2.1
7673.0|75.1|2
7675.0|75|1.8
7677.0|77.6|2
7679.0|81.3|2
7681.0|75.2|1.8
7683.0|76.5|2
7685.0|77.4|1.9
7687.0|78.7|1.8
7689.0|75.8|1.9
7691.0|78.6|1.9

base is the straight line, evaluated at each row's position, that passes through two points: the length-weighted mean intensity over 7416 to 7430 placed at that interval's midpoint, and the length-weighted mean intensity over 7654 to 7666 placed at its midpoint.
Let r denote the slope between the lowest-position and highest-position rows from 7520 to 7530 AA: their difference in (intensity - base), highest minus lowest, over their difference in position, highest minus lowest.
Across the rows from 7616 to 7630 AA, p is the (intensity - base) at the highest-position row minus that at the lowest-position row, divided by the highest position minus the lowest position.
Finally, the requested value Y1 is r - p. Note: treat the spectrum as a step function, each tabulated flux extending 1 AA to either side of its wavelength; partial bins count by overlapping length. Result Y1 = 0.8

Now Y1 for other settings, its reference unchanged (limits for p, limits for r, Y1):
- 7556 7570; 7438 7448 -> 0.3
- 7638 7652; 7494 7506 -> -0.2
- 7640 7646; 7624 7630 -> -1.3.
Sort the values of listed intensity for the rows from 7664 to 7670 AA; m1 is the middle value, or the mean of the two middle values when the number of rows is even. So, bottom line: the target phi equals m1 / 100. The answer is 0.69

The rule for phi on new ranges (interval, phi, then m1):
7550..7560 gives 0.88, 88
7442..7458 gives 0.83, 83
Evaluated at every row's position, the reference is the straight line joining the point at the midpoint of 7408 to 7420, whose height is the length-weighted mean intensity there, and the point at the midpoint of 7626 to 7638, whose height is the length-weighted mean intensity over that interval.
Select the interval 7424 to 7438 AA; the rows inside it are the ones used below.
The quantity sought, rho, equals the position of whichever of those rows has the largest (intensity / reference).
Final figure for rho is 7427.0 AA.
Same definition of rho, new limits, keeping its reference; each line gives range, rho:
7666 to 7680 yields 7679.0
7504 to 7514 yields 7513.0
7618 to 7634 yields 7625.0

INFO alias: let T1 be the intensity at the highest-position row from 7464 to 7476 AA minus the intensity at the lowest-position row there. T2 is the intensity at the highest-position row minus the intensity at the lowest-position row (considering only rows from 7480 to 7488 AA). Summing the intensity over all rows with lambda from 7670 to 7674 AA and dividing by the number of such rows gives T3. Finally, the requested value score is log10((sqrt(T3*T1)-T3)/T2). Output 1.97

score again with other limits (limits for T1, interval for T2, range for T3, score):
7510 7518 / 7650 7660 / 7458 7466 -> 0.95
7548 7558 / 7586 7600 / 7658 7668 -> 0.99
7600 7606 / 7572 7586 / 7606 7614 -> 1.22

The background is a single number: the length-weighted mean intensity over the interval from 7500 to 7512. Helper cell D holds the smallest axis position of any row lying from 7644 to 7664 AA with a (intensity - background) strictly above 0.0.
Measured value 7649.0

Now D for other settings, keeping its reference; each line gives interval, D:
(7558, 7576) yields 7559.0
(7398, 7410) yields 7403.0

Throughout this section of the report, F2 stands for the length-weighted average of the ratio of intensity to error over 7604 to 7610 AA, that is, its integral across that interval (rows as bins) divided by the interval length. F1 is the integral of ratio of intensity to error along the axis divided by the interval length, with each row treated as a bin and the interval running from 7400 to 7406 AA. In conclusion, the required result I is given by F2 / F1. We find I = 0.32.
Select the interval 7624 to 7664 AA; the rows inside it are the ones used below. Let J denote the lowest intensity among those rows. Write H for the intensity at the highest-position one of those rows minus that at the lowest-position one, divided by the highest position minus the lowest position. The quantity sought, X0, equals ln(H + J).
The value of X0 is 4.26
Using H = -0.50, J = 71.5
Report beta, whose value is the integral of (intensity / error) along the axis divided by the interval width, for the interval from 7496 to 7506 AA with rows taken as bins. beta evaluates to 38.4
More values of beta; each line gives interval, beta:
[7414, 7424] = 40.8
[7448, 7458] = 41.6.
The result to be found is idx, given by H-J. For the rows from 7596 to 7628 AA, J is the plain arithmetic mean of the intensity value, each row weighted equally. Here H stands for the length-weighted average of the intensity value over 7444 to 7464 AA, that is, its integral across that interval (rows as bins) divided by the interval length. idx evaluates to -4.7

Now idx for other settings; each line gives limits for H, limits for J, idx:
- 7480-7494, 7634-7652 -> 1.6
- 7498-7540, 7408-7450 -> 3.4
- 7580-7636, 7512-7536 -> -1.1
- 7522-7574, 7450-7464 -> 4.2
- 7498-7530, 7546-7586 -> -1.1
